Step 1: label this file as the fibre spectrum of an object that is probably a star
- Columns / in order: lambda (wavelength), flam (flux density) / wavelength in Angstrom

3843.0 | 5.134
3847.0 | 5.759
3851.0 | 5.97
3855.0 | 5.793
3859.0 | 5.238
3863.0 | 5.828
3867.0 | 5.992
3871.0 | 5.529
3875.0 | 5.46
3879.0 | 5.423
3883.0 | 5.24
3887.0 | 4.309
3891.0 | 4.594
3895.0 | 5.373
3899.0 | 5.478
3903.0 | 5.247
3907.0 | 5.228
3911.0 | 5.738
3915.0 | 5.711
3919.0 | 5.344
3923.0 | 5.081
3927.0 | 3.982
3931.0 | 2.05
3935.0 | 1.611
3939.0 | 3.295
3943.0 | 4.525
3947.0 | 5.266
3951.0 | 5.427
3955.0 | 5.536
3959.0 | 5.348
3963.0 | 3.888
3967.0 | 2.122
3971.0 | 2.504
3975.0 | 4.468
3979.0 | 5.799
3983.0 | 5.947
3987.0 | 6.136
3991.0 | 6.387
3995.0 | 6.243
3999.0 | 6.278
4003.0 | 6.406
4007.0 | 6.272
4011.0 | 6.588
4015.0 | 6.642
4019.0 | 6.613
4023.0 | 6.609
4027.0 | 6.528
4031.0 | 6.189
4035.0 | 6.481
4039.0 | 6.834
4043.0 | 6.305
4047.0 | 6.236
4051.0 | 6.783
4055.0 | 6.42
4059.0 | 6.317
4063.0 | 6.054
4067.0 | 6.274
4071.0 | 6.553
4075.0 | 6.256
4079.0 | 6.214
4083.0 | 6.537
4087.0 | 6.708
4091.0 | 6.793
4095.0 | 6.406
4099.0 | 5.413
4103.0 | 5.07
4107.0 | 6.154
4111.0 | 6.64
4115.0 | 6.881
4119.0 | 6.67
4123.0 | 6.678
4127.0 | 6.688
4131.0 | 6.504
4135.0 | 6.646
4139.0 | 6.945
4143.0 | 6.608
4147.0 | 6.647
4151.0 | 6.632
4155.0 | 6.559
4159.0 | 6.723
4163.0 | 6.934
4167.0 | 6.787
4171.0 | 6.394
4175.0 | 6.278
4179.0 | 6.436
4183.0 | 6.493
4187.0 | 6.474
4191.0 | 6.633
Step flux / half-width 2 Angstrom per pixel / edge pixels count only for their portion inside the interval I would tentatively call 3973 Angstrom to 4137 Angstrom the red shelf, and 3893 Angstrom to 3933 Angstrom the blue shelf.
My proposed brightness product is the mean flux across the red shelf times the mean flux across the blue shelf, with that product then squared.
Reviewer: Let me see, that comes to 972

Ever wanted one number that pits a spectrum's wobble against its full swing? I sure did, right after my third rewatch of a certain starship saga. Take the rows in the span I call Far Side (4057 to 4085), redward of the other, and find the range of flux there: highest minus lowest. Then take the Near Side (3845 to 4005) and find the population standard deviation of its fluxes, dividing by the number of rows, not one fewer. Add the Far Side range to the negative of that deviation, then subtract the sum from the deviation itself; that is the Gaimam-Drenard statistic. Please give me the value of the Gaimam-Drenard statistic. 1.9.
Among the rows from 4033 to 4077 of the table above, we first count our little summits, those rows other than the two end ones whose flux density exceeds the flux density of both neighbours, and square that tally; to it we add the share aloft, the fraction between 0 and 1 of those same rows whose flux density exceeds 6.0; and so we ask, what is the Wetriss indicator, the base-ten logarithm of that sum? 1.0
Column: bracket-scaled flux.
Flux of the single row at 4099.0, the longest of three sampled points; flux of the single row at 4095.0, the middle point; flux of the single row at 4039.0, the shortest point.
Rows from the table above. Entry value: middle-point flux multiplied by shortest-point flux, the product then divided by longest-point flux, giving 8.1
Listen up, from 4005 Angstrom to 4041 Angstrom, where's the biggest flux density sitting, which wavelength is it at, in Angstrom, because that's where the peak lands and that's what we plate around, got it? 4039.0 Angstrom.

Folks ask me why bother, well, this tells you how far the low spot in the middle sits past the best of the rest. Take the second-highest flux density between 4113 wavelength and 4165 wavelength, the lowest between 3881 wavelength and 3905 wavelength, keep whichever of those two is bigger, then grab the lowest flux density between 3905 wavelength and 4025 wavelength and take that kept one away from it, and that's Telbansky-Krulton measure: -5.3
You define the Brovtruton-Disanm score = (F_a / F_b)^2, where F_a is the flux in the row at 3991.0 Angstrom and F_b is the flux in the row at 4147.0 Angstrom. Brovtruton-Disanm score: 0.9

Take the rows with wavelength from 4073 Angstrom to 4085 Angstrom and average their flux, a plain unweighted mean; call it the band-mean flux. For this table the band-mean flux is 6.3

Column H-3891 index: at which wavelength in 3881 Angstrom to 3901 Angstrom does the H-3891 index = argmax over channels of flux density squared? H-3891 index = 3899.0 Angstrom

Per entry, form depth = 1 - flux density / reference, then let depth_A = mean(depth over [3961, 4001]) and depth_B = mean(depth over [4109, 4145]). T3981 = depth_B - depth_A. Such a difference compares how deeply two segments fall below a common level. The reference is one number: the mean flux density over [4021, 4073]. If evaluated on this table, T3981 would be -0.27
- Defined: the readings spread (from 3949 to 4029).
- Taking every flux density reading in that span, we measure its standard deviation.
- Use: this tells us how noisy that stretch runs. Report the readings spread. 1.3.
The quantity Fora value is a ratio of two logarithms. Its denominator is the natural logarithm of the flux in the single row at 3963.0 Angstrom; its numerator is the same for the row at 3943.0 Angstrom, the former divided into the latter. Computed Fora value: 1.11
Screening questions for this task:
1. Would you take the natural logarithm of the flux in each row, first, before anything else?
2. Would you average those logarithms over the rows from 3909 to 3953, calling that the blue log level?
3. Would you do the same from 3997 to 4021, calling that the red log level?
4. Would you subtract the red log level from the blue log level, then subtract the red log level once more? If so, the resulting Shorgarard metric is -2.33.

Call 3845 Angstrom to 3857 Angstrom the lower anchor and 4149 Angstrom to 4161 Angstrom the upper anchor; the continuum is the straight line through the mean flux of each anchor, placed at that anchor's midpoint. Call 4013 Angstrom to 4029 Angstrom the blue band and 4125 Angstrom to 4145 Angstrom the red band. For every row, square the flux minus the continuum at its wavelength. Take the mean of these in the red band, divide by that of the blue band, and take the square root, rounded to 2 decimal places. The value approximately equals 0.54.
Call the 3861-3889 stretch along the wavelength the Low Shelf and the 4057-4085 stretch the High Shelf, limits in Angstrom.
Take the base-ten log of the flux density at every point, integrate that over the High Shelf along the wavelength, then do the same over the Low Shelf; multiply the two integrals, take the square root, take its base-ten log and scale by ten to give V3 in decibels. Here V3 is 13.3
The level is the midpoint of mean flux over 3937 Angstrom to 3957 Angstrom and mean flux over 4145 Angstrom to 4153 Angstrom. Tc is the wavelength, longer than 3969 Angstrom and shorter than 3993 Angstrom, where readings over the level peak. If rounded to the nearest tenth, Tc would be 3991.0 Angstrom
